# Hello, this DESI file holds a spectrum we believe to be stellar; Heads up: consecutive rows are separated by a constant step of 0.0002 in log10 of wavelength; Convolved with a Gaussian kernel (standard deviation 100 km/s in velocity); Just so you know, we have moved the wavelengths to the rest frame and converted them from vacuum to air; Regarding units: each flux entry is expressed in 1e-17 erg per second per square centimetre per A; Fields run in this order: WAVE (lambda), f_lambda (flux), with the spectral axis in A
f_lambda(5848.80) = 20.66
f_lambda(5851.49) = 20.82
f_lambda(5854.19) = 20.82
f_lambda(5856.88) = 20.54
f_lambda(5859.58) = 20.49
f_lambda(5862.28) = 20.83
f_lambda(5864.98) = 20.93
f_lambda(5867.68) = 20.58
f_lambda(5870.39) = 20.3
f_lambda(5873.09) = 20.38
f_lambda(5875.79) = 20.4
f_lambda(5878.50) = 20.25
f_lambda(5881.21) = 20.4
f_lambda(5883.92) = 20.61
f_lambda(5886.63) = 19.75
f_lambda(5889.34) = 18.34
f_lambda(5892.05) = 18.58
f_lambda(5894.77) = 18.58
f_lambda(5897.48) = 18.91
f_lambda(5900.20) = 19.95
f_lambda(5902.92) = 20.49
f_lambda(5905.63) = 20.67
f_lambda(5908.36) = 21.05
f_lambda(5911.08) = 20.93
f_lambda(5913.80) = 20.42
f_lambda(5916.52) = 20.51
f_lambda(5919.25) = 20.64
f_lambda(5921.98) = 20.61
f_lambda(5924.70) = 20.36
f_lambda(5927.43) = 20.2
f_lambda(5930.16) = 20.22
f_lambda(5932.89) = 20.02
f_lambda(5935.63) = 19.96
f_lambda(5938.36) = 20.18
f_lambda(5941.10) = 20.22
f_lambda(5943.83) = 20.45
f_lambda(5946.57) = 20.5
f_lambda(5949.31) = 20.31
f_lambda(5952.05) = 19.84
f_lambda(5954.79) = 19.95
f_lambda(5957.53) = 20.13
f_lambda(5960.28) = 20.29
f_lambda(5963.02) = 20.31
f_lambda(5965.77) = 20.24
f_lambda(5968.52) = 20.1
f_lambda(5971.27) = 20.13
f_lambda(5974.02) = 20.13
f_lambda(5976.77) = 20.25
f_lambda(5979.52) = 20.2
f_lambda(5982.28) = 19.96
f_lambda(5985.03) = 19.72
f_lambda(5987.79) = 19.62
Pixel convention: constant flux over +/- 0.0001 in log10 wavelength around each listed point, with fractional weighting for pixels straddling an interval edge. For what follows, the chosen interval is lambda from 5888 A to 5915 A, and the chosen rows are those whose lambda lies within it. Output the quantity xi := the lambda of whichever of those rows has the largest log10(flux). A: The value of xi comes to 5908.36 A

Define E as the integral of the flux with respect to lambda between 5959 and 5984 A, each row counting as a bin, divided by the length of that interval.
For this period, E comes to 20.2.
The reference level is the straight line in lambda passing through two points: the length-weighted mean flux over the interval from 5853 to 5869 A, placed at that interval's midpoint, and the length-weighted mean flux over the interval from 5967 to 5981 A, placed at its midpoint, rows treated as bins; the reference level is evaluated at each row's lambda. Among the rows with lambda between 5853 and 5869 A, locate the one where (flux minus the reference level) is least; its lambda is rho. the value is 5859.58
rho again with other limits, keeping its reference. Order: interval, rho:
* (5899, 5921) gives 5900.20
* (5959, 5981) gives 5968.52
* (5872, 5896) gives 5889.34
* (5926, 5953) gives 5952.05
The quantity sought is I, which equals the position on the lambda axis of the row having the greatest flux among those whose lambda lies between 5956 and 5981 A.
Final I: 5963.02 A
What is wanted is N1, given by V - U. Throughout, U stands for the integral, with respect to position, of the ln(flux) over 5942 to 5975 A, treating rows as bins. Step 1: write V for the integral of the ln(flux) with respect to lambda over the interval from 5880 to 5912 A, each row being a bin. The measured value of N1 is -4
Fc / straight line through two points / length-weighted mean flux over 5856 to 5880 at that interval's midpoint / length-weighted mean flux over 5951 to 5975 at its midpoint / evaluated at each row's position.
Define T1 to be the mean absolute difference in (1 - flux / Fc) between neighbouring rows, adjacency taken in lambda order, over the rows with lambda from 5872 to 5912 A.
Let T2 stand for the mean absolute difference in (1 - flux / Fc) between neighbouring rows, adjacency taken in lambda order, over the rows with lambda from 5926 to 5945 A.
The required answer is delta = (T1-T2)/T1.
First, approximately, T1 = 0.0199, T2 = 0.0065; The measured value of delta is 0.7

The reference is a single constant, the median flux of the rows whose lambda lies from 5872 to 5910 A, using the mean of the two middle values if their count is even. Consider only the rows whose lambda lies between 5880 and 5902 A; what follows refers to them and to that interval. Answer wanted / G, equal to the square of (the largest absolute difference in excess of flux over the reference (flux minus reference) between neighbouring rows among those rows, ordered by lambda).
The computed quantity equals 1.988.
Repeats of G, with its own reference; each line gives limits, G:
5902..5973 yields 0.260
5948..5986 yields 0.221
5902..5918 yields 0.260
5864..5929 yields 1.988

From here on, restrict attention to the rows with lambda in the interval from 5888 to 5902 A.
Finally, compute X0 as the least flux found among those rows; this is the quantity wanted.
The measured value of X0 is 18.34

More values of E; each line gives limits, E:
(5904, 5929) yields 20.6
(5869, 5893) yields 19.9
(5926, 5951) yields 20.2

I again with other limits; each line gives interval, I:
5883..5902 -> 5883.92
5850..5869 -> 5864.98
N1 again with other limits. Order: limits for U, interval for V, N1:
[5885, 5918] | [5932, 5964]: -2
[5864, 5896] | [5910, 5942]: 1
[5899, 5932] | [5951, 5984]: -1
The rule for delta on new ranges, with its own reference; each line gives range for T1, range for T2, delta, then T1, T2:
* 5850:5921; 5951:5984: 0.7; 0.0155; 0.0052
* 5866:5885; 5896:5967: -0.5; 0.0074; 0.0109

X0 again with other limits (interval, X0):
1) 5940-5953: 19.84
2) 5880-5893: 18.34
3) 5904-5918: 20.42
